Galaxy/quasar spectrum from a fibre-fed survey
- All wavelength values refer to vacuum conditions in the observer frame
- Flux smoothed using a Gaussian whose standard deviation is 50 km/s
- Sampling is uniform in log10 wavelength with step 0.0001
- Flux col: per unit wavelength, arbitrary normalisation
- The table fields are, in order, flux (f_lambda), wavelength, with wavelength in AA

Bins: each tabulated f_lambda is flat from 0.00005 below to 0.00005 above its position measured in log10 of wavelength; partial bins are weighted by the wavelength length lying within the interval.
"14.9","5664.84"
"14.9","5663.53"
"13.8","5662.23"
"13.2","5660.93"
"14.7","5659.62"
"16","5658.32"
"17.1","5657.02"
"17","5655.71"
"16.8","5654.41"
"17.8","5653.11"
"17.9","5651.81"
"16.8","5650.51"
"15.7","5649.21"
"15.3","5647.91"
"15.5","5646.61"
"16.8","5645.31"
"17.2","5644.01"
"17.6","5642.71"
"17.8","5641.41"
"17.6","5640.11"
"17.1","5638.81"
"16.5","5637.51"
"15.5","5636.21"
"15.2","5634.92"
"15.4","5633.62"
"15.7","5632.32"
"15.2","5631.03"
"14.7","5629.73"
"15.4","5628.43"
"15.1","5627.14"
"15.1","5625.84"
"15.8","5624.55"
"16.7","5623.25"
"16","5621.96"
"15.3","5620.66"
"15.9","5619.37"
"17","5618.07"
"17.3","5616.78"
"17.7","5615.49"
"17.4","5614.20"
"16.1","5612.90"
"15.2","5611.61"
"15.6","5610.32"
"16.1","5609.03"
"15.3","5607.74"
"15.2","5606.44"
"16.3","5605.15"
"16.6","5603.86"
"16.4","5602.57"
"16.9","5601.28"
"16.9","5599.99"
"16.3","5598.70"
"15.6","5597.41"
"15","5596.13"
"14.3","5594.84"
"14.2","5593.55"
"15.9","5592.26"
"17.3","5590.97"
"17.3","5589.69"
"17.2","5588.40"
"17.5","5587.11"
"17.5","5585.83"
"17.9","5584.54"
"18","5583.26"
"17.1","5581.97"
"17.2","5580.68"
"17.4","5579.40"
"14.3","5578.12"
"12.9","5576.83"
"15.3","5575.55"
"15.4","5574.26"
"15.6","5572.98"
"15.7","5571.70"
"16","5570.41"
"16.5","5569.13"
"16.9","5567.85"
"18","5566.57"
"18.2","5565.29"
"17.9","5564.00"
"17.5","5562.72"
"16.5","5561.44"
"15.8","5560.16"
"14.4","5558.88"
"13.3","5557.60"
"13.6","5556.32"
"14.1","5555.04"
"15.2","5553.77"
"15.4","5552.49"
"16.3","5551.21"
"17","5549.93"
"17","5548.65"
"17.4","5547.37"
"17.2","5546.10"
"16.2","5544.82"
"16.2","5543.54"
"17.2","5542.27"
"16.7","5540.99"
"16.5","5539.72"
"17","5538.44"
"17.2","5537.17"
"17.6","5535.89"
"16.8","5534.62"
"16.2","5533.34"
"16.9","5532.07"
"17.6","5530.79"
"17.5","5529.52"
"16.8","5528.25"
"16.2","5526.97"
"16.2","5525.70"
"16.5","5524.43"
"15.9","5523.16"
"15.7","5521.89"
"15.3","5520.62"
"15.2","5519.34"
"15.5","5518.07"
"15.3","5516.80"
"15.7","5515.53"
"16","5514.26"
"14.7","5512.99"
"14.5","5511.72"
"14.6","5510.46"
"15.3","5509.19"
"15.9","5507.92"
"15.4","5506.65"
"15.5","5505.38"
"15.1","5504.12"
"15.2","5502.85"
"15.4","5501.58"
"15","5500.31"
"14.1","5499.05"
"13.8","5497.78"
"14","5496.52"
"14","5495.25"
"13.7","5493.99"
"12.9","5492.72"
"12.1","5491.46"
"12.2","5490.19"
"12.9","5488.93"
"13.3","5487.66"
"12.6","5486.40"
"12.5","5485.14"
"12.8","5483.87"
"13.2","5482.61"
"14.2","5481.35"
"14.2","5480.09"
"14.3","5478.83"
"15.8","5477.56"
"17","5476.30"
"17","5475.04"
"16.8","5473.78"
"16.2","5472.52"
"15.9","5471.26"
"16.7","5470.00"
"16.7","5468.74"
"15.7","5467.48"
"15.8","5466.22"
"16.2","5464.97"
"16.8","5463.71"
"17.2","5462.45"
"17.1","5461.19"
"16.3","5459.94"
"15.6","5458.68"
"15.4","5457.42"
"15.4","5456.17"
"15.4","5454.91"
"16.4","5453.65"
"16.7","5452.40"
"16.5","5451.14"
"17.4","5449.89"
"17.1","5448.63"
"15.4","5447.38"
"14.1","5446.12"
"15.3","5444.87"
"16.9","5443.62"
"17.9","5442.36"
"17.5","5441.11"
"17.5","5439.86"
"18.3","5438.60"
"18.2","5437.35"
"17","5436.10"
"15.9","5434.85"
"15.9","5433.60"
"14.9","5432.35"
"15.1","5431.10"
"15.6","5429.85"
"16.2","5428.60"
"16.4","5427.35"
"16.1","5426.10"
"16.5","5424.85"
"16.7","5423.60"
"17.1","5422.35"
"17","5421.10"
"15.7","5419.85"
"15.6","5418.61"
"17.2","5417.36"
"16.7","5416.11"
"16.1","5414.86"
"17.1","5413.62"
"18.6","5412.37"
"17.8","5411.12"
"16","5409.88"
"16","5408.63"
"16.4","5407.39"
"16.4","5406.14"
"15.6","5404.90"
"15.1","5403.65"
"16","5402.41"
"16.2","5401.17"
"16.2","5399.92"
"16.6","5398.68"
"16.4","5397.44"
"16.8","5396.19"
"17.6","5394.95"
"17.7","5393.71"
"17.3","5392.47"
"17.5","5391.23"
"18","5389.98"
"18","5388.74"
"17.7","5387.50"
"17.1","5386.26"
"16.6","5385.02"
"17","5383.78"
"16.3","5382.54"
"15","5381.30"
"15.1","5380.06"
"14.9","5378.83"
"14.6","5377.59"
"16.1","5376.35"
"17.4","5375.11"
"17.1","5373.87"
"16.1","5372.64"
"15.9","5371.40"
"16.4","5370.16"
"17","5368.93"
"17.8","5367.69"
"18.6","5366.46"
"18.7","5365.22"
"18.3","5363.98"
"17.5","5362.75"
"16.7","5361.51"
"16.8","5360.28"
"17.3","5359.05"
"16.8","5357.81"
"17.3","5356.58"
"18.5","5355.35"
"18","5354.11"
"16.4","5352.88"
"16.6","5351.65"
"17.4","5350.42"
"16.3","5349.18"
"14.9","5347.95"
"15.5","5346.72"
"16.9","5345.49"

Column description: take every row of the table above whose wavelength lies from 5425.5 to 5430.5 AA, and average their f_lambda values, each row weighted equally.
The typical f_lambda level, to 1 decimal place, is 16.1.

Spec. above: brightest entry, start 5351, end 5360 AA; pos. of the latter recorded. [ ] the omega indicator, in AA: 5355.35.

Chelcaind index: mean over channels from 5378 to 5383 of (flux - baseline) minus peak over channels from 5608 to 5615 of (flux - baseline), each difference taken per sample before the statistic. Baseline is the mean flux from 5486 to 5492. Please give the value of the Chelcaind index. -2.1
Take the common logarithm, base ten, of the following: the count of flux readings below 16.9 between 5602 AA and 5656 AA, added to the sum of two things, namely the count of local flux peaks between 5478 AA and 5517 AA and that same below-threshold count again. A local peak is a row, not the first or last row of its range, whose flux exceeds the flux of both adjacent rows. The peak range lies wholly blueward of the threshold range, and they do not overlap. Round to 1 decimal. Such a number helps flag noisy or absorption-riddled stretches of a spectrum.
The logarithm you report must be 1.8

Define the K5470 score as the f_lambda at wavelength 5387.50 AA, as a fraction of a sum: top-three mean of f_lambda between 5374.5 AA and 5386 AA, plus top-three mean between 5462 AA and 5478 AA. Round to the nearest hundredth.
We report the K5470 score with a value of 0.52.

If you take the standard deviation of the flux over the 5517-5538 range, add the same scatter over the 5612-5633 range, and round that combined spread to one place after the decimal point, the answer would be 1.7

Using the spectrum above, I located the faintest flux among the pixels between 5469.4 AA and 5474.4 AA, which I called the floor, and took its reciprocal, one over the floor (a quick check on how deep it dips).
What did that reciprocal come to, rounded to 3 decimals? 0.063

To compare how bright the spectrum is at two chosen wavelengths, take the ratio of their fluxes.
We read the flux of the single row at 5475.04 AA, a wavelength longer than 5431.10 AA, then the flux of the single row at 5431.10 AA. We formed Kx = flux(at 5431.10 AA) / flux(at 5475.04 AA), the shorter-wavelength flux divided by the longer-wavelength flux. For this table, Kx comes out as 0.89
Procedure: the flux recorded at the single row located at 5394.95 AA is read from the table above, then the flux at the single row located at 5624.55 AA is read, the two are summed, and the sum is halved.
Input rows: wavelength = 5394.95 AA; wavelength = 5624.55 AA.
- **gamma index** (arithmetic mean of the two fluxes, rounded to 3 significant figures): 16.7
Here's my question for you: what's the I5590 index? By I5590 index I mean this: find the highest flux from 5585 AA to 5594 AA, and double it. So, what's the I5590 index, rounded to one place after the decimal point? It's 35.0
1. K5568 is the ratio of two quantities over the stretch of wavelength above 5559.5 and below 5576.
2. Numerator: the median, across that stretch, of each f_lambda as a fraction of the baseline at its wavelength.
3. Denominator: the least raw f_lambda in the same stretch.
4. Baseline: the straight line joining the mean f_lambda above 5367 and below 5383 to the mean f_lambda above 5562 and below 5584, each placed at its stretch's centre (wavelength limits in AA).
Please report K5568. 0.0655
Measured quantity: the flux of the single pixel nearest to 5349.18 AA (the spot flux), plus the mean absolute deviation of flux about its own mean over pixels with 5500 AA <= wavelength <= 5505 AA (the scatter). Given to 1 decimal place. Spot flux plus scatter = 16.4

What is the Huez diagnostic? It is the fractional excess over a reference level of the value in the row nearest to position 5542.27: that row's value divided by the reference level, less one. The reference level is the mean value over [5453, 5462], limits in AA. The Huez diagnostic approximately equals 0.08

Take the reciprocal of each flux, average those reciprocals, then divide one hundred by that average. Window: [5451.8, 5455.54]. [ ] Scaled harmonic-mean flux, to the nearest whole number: 1615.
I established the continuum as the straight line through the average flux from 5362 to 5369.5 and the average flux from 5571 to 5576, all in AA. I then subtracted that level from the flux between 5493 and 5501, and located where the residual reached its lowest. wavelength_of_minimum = 5493.99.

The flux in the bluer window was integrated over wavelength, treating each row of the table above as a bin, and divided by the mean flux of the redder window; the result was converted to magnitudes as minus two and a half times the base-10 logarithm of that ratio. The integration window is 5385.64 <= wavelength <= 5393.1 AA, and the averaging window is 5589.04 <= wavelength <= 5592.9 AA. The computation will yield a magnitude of -2.2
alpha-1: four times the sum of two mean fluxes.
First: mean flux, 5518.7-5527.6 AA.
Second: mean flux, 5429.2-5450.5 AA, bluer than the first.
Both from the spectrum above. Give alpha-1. 129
